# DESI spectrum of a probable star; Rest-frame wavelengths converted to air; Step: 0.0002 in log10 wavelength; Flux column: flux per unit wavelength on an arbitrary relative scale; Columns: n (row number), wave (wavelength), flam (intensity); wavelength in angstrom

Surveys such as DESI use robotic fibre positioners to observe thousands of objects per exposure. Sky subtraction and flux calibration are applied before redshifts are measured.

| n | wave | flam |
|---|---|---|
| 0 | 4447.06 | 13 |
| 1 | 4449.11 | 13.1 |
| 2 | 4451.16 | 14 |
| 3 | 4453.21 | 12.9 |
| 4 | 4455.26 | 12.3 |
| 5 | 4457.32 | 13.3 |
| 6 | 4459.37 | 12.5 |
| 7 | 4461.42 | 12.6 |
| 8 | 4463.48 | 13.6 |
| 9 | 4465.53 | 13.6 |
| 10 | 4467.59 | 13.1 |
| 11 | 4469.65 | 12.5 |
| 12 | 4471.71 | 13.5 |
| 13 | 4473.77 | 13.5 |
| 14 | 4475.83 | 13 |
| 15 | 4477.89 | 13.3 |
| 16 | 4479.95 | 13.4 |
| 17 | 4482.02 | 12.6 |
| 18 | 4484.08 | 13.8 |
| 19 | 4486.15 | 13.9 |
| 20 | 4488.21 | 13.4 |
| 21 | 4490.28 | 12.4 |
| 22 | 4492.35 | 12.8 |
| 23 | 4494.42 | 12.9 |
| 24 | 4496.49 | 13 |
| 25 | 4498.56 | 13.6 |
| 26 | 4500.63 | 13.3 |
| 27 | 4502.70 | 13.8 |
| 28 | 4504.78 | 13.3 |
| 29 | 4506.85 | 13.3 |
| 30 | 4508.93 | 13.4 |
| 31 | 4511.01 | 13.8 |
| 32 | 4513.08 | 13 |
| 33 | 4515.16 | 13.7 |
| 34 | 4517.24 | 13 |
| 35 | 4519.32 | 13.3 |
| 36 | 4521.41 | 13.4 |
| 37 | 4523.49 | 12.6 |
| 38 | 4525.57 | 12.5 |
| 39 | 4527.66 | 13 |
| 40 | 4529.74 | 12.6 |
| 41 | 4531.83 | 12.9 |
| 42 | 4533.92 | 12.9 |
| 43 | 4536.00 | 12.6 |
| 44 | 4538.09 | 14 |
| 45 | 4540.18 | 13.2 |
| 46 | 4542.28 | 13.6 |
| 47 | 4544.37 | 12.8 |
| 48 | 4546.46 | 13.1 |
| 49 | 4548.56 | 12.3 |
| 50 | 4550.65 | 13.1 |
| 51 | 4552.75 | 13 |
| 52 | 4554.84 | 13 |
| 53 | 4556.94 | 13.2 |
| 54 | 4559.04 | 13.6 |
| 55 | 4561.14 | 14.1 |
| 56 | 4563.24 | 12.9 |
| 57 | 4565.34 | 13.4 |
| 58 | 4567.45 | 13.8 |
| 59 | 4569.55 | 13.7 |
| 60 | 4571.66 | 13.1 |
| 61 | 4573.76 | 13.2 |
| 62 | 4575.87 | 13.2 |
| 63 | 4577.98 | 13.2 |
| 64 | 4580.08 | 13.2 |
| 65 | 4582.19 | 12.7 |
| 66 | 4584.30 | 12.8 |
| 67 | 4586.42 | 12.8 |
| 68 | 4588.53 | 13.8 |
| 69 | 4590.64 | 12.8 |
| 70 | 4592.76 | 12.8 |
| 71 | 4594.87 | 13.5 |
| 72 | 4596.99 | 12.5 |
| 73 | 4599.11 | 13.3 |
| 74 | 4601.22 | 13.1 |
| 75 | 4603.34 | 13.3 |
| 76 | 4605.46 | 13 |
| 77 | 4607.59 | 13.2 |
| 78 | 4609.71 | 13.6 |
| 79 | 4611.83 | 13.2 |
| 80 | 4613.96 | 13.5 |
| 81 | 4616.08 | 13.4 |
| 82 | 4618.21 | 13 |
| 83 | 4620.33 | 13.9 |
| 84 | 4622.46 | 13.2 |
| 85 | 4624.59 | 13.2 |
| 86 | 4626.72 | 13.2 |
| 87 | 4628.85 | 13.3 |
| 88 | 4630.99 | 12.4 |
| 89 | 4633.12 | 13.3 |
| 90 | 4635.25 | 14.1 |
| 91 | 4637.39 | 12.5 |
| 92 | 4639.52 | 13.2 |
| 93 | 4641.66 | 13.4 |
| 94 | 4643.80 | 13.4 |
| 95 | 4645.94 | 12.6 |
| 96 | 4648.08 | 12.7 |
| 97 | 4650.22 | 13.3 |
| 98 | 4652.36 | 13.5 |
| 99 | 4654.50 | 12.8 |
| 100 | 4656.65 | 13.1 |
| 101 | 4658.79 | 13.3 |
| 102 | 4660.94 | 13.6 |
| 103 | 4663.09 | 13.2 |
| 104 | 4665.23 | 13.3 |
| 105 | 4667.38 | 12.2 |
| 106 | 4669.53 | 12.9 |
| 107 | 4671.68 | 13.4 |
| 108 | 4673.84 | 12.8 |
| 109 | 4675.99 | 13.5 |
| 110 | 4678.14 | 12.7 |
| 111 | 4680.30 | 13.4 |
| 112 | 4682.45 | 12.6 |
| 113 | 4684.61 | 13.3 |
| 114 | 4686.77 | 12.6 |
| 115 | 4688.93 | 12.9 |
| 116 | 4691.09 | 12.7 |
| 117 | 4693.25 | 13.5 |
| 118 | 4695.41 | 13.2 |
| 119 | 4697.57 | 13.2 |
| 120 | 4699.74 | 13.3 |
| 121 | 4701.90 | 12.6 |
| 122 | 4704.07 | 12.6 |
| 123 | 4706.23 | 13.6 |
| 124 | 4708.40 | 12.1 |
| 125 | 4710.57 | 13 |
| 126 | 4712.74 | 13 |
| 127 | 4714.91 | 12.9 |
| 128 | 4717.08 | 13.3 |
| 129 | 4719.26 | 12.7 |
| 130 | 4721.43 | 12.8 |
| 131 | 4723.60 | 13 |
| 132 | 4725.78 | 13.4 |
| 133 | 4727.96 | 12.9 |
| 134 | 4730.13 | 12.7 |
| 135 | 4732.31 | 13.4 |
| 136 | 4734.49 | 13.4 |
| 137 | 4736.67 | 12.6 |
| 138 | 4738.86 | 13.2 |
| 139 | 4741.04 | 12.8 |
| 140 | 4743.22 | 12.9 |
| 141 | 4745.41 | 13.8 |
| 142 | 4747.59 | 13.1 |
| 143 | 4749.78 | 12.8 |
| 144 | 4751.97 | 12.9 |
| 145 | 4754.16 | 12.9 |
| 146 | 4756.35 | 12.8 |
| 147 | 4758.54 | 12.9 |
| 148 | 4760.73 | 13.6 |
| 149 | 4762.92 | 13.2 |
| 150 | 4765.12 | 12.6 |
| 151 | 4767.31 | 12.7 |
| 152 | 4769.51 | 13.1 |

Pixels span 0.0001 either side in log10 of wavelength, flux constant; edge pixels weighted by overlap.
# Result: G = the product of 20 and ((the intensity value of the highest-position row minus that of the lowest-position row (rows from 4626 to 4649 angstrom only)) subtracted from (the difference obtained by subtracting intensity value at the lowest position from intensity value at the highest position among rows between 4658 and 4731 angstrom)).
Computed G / -2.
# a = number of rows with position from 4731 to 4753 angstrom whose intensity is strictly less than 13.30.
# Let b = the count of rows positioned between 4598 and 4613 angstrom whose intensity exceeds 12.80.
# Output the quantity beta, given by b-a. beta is 0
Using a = 7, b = 7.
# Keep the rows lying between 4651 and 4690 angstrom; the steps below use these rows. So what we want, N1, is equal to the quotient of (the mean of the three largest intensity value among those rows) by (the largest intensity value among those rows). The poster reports 1.00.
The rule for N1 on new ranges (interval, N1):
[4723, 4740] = 1.00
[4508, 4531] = 0.99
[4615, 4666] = 0.98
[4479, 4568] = 0.99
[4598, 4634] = 0.98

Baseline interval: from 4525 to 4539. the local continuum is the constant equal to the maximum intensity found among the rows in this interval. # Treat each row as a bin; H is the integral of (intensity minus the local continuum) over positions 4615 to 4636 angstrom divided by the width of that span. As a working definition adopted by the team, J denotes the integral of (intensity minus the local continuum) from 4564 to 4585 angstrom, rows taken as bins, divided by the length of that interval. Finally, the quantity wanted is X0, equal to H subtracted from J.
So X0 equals -0.06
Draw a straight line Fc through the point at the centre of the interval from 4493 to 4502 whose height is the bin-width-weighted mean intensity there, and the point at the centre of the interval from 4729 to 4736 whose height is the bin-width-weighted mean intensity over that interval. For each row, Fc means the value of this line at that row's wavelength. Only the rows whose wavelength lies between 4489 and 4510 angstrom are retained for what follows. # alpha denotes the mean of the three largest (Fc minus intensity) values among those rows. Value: 0.52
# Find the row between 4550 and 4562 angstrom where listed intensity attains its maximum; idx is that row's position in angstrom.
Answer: 4561.14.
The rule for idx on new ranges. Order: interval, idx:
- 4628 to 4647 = 4635.25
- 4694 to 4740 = 4706.23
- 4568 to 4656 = 4635.25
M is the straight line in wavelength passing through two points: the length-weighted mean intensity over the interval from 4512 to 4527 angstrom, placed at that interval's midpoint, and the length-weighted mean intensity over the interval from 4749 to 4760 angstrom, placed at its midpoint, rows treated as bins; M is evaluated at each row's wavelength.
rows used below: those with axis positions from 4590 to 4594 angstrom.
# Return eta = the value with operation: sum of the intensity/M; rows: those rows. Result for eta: 1.97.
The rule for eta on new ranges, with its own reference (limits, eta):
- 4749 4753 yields 1.99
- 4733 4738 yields 2.02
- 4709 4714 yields 2.01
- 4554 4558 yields 2.01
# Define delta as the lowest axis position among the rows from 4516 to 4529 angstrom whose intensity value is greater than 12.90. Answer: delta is 4517.24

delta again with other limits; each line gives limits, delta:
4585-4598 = 4588.53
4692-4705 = 4693.25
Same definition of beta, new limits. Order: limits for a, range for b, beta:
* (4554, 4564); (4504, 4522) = 6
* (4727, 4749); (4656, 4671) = -1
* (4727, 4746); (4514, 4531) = -1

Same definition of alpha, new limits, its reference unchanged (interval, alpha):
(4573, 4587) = 0.42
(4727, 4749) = 0.44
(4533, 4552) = 0.63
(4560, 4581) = 0.13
